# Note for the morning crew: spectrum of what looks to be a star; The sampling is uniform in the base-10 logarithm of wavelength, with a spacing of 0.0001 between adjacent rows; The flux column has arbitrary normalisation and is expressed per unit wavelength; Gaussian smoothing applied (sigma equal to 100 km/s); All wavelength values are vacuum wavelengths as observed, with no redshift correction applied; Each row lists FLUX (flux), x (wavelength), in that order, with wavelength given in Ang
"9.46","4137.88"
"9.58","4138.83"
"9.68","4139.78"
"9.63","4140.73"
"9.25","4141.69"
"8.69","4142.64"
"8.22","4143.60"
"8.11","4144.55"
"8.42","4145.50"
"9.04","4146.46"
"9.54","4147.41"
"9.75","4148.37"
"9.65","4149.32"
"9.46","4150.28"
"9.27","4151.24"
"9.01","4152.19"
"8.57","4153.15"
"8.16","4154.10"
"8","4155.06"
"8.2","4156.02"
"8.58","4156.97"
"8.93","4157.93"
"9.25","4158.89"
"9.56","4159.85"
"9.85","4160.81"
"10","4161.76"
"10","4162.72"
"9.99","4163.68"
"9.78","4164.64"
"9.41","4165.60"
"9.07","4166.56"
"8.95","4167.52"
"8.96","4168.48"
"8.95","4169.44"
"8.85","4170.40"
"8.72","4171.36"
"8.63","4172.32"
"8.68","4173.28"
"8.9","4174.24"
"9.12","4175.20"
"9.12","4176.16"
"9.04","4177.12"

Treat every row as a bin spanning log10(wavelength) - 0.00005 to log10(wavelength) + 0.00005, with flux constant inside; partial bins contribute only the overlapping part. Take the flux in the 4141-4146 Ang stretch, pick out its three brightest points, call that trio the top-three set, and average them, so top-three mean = 8.8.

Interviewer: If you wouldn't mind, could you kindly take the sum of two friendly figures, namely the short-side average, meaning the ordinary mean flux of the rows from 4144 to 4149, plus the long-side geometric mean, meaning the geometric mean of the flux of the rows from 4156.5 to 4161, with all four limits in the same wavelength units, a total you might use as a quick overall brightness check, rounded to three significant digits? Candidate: 18.2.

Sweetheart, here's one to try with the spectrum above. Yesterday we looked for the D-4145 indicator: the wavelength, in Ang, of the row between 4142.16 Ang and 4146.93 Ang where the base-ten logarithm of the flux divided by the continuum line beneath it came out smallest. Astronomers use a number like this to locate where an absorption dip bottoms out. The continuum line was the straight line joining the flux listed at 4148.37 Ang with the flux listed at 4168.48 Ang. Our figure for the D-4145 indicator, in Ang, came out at 4144.55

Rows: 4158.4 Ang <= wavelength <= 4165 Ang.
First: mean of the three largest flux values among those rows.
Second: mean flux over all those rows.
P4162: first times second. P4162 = 98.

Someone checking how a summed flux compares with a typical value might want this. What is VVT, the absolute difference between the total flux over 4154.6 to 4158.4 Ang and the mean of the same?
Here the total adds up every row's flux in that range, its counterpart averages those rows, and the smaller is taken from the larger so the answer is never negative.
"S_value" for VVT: 25.3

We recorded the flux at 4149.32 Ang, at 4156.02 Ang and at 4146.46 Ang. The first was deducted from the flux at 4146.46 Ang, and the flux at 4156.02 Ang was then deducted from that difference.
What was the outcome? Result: -8.8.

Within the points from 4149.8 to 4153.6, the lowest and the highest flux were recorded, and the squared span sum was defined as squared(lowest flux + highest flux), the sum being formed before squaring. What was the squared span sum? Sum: 325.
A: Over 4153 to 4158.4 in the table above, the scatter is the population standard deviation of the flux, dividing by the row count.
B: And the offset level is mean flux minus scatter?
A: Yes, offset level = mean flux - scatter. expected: 8.09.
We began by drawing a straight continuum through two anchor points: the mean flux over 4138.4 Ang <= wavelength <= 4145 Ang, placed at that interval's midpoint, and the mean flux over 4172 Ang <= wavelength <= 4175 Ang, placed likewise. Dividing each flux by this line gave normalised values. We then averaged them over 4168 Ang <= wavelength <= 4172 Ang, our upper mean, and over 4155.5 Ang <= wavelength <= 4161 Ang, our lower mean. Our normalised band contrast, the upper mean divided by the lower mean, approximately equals 0.99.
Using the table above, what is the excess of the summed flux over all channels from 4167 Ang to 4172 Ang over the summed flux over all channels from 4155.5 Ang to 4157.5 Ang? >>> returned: 28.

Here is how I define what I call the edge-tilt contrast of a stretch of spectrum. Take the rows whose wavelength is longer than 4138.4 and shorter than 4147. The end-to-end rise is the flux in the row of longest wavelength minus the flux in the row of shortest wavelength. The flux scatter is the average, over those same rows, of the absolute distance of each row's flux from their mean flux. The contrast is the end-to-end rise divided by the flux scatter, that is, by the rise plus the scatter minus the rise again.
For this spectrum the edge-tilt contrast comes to -1.0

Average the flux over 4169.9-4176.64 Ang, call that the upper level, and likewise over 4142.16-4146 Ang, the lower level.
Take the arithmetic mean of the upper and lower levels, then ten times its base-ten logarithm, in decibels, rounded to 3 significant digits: 9.35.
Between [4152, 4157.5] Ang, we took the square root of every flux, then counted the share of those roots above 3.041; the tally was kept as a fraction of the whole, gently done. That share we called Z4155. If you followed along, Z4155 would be 0.0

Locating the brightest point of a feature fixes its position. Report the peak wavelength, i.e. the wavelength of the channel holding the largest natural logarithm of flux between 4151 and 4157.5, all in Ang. 4151.24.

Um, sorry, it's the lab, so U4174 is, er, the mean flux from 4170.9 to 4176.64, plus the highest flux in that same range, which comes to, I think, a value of 18.0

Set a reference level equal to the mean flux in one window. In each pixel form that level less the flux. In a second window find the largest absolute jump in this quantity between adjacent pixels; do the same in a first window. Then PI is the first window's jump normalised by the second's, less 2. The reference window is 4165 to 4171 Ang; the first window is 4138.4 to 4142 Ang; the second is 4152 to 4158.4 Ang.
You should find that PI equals -1.1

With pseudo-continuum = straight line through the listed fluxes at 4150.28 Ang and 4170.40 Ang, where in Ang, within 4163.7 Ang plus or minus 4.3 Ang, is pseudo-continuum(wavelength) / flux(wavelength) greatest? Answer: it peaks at 4167.52 Ang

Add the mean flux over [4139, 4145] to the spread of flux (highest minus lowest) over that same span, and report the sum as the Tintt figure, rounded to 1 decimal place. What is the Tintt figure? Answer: 10.5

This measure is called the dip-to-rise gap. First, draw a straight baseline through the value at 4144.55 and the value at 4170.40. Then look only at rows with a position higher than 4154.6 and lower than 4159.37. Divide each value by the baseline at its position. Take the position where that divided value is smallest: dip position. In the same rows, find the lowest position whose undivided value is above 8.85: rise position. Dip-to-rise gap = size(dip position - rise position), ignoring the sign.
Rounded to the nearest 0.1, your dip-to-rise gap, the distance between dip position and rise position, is 2.9 Ang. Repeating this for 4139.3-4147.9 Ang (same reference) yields 4.8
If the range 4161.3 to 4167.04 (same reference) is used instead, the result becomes 4.8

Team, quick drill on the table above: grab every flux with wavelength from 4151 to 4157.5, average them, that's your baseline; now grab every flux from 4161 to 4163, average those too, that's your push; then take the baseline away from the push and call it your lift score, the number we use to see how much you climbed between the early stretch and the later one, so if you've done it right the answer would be 1.5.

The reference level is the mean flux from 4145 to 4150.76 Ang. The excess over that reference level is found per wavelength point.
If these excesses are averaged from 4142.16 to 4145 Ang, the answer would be -1.0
